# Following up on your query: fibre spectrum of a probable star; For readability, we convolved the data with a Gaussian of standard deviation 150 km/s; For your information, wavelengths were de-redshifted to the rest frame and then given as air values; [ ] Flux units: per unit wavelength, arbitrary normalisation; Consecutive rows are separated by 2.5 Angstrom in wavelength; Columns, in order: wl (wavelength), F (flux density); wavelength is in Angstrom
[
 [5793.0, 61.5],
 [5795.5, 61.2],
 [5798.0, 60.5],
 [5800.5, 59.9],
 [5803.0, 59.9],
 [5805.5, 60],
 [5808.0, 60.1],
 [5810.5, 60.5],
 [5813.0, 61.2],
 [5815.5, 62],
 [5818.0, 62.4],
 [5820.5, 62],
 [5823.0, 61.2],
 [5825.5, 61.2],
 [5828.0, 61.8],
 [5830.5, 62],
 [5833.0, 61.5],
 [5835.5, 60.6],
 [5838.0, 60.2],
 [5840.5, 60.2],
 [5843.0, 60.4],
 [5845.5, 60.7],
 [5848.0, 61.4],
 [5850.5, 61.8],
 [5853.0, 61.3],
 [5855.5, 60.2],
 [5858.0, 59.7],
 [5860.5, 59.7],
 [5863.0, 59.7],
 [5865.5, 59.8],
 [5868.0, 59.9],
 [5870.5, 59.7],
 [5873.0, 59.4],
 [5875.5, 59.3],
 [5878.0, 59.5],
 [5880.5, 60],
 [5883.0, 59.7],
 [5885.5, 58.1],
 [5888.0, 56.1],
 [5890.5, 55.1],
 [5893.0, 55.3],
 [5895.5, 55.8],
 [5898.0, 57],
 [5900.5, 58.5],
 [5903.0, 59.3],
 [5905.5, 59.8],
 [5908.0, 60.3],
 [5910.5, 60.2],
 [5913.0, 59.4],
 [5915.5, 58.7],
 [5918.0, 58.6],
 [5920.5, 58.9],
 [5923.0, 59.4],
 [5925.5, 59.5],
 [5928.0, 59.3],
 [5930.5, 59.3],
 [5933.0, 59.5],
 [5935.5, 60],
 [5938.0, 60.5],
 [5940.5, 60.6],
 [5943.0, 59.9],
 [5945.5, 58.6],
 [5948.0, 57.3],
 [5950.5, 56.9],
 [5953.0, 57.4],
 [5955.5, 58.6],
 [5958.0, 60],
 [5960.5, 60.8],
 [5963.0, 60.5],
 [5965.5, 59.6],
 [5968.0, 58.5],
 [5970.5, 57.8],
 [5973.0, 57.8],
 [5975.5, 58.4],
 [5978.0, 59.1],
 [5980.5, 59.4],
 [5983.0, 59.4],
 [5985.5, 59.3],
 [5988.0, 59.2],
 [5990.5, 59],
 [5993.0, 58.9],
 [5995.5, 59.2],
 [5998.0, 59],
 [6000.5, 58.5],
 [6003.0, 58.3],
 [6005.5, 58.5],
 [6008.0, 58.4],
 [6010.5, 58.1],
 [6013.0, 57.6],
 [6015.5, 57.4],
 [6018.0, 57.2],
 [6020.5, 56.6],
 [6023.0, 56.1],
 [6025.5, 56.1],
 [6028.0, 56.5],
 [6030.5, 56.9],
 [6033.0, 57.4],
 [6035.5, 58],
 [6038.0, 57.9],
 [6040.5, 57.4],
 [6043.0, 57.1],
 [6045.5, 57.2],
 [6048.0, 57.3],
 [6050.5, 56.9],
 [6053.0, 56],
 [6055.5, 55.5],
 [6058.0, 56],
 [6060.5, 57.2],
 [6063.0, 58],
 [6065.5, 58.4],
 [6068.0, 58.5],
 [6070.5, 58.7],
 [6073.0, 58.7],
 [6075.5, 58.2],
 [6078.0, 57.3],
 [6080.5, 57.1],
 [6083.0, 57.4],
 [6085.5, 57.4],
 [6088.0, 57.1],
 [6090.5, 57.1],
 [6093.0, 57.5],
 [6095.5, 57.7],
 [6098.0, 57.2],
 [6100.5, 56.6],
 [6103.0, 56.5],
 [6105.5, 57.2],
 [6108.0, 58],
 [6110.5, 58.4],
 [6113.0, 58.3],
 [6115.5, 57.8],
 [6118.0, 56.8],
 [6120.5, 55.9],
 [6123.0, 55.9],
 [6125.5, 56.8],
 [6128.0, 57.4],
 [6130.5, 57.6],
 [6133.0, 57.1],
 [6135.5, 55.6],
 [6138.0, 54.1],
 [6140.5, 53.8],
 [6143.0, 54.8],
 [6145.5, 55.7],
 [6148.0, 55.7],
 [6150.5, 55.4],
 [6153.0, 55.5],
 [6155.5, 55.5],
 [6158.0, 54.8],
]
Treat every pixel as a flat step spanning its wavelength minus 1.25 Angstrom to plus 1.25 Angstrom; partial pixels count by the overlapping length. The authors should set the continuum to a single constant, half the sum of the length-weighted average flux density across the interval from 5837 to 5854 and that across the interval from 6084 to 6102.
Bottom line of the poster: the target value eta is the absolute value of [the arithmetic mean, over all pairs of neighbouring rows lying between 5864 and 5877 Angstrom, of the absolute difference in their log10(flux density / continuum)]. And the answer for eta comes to 0.0013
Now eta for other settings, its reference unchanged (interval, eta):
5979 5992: 0.0007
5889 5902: 0.0065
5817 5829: 0.0032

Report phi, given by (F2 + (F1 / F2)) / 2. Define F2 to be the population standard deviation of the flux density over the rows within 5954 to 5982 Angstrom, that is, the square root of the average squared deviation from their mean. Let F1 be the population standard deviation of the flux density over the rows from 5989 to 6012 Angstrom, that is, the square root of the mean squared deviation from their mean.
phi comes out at 0.67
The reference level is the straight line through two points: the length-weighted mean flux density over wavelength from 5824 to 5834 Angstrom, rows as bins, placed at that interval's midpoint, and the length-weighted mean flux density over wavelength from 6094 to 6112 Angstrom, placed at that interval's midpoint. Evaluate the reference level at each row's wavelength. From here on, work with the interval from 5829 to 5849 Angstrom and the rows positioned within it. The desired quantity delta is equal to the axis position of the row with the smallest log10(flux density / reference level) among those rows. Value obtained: 5838.0 Angstrom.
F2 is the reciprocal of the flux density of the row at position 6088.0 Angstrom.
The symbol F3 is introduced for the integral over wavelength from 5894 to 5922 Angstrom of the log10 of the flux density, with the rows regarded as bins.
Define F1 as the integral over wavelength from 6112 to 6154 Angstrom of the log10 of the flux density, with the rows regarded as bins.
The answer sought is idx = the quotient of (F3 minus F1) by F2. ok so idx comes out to -1366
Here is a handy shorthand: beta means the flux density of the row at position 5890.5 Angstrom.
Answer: 55.1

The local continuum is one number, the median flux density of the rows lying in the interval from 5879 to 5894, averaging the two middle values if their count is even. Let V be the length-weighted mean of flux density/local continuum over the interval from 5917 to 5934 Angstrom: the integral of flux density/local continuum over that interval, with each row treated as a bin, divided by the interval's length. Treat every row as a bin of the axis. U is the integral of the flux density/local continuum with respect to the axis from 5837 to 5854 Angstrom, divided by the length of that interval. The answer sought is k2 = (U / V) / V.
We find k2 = 0.99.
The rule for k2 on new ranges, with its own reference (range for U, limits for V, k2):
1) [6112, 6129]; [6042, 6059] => 1.02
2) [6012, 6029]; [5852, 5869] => 0.90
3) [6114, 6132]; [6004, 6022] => 0.98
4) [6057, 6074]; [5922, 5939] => 0.93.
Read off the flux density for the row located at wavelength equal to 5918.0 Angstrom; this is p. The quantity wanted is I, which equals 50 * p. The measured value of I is 2930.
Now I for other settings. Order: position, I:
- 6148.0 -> 2785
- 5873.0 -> 2970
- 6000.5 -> 2925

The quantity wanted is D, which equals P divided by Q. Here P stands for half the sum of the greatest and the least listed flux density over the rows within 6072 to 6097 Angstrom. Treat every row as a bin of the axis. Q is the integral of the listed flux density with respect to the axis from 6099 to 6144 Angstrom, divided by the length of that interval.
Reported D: 1.02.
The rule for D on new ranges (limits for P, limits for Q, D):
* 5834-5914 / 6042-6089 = 1.02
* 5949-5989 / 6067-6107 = 1.02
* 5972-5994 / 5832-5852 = 0.96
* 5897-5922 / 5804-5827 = 0.96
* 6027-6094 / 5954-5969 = 0.96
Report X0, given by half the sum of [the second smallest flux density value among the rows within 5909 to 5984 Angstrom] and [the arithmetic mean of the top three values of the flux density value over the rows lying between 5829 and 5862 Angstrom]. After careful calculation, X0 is 59.5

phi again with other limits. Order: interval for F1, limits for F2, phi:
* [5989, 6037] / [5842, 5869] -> 1.03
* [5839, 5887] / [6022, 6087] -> 0.91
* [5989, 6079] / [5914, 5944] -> 1.10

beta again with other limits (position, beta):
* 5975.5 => 58.4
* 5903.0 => 59.3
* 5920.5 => 58.9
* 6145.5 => 55.7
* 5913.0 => 59.4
